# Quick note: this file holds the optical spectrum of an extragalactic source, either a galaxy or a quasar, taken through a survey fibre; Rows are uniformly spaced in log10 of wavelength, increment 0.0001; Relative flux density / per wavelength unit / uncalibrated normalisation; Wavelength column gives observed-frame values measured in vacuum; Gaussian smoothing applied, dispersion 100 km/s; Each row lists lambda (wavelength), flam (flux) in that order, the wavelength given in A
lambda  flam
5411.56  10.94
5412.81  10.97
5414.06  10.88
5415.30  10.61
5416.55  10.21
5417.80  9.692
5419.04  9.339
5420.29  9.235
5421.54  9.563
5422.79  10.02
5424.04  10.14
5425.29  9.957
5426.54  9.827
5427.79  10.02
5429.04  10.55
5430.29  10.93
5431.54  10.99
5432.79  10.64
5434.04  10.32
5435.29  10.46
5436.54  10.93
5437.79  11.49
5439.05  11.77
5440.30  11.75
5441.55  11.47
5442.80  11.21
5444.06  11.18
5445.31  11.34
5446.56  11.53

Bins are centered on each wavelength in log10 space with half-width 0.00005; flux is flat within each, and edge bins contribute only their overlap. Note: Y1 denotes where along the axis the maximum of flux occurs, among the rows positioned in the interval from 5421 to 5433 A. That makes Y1 5431.54 A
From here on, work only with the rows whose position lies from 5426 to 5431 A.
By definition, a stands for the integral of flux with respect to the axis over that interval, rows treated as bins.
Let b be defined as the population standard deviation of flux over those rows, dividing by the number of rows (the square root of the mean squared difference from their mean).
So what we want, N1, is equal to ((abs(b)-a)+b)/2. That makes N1 -25.4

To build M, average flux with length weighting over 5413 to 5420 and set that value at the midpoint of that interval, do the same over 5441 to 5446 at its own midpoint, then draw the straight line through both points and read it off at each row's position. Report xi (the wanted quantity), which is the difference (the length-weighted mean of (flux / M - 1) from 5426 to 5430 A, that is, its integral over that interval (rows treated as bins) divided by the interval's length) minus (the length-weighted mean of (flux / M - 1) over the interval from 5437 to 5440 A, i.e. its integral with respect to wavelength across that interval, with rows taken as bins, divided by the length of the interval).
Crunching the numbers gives -0.09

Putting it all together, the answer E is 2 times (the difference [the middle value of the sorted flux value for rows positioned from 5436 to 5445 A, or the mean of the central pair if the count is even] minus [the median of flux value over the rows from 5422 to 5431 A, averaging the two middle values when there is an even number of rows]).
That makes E 2.9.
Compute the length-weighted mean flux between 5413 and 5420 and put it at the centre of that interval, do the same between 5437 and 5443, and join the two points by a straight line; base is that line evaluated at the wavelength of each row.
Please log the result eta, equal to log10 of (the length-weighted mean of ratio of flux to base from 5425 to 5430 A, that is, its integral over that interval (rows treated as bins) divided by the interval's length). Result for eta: -0.0273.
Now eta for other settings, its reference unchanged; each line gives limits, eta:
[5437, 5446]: -0.0068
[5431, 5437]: -0.0210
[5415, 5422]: -0.0231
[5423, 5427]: -0.0287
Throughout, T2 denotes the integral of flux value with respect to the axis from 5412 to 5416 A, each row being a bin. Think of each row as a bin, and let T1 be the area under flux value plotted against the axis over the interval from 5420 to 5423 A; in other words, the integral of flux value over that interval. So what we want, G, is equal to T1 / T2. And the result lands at 0.66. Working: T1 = 29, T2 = 43.2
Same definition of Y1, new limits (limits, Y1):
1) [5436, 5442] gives 5439.05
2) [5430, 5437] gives 5431.54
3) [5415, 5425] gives 5415.30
